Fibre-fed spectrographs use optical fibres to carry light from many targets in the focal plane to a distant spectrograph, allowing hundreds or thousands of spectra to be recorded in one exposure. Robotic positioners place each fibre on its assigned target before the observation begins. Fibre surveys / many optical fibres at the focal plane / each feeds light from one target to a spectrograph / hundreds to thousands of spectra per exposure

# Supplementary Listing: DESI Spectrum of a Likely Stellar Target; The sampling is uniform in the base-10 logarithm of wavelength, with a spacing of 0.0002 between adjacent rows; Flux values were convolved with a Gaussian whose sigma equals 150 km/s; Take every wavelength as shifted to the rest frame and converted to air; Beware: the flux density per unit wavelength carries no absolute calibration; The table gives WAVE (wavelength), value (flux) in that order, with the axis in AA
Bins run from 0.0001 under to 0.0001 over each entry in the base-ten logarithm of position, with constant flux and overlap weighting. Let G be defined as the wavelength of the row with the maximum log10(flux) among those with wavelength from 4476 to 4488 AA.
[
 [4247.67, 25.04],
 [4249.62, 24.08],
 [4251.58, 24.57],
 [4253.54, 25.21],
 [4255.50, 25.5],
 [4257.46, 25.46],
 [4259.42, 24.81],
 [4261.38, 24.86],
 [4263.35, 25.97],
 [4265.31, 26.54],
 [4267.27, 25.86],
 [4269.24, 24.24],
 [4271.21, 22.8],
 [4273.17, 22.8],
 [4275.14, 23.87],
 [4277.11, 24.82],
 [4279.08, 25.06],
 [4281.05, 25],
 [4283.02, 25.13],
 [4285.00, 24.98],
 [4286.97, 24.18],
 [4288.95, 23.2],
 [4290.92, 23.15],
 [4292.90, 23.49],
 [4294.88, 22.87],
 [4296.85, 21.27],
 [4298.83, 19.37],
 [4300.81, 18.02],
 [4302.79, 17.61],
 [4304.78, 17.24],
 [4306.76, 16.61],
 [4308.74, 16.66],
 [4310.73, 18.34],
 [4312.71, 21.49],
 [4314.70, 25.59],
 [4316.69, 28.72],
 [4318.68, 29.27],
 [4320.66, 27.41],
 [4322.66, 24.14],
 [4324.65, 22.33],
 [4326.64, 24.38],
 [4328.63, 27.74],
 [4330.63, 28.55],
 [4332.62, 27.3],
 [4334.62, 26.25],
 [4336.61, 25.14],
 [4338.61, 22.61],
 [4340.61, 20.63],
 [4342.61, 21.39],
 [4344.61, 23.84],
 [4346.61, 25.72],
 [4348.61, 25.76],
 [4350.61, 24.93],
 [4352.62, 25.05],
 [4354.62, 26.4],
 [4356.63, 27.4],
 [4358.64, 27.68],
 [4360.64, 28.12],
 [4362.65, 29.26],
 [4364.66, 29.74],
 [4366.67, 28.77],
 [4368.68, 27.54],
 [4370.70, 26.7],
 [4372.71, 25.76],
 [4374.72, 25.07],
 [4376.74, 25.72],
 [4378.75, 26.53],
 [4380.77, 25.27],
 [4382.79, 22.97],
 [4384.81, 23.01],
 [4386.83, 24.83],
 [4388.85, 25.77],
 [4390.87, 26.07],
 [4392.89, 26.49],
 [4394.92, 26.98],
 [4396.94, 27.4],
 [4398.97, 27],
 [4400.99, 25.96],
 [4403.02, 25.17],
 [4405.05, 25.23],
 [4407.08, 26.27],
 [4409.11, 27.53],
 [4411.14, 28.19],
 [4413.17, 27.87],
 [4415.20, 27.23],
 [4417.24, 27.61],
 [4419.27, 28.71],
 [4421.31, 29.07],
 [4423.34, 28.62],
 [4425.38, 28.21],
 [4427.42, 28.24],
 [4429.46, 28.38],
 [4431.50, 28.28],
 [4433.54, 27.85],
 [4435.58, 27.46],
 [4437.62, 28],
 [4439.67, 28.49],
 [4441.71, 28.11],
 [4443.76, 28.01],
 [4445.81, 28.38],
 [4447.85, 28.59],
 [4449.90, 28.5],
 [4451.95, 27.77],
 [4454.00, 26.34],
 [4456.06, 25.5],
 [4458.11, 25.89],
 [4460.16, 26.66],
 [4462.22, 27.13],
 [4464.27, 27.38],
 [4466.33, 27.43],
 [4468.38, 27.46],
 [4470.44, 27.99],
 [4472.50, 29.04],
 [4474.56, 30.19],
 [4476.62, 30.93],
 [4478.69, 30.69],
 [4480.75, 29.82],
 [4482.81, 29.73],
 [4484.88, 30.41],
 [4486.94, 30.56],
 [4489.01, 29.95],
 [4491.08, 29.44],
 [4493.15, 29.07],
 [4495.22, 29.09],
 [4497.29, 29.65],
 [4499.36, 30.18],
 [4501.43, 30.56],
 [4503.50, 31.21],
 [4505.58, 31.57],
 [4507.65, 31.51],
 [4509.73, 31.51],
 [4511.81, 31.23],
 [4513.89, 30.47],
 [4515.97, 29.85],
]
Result 4476.62 AA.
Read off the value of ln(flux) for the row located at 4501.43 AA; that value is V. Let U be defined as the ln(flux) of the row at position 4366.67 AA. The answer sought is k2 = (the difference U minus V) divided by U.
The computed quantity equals -0.018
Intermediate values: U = 3.36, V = 3.42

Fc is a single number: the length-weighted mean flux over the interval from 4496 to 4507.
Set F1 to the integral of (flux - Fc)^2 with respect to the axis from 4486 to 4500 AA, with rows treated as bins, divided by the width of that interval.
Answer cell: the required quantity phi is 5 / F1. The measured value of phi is 4.2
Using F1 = 1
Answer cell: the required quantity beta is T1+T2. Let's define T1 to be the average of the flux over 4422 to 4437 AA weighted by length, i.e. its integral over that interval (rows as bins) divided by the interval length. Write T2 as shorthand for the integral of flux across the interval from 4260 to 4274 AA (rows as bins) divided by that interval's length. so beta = 52.9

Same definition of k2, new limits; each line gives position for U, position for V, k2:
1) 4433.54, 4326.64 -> 0.040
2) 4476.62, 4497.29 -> 0.012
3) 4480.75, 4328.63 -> 0.021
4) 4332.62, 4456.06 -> 0.021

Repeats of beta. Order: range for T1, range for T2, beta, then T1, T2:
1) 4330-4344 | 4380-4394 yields 49.3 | 24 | 24.9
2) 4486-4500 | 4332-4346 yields 53.5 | 30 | 23.8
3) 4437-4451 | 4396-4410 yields 54.6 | 28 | 26.3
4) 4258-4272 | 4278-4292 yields 49.4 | 25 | 24.4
